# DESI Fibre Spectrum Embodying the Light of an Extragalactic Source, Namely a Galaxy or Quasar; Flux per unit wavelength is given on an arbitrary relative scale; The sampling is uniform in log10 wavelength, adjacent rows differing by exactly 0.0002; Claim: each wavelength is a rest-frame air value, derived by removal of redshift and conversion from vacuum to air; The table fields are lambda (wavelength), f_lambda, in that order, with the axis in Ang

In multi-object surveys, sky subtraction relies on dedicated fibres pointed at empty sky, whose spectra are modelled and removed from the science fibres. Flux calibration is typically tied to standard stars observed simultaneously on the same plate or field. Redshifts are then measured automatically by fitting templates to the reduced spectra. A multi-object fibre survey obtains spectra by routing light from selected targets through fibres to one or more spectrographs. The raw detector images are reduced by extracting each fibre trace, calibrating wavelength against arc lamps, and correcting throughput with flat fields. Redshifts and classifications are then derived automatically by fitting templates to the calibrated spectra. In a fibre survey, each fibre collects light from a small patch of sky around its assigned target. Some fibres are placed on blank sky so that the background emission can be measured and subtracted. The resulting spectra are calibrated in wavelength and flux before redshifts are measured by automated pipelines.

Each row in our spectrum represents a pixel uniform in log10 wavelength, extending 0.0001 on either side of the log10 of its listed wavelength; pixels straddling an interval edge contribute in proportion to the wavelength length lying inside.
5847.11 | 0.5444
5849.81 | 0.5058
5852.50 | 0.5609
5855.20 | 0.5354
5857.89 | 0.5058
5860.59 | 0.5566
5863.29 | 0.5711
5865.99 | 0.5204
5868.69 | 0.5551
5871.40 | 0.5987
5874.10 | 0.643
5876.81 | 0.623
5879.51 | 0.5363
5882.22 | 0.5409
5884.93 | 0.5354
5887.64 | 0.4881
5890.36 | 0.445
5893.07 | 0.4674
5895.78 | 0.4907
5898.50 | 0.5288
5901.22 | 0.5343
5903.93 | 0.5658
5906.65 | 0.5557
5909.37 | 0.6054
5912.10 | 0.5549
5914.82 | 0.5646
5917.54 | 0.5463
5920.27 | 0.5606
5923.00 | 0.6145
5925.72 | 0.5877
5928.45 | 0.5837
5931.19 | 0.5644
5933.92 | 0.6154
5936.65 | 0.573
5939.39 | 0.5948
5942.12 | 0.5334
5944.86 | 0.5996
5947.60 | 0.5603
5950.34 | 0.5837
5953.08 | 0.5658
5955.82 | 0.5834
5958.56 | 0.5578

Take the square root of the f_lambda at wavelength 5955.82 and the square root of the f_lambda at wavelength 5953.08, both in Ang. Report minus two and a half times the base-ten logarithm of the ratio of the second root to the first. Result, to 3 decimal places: 0.017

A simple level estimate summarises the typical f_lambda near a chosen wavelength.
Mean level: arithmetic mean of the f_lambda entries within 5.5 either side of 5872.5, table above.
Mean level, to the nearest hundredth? 0.60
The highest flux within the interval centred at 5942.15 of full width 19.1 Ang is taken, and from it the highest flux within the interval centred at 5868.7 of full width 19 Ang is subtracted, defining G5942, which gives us -0.03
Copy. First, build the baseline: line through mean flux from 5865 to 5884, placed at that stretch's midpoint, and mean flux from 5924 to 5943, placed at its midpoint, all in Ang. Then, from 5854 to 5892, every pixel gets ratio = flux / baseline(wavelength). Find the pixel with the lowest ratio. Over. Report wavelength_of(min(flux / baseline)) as 5890.36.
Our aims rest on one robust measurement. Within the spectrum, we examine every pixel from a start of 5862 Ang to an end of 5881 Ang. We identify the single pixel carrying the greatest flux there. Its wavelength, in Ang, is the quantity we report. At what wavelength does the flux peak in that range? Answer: 5874.10 Ang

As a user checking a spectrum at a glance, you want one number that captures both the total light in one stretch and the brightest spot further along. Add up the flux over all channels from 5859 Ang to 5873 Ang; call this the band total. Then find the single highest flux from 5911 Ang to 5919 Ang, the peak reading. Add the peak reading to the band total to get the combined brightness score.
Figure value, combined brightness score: 3.4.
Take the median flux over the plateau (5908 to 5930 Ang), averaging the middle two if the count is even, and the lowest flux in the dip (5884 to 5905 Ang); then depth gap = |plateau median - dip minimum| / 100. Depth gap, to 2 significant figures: 0.0013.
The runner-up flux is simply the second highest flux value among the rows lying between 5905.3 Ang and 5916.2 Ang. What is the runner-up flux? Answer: 0.5646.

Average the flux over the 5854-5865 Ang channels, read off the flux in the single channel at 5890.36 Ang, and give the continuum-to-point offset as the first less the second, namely 0.10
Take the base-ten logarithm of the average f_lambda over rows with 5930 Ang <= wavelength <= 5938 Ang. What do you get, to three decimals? -0.233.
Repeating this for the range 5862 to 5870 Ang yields -0.261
